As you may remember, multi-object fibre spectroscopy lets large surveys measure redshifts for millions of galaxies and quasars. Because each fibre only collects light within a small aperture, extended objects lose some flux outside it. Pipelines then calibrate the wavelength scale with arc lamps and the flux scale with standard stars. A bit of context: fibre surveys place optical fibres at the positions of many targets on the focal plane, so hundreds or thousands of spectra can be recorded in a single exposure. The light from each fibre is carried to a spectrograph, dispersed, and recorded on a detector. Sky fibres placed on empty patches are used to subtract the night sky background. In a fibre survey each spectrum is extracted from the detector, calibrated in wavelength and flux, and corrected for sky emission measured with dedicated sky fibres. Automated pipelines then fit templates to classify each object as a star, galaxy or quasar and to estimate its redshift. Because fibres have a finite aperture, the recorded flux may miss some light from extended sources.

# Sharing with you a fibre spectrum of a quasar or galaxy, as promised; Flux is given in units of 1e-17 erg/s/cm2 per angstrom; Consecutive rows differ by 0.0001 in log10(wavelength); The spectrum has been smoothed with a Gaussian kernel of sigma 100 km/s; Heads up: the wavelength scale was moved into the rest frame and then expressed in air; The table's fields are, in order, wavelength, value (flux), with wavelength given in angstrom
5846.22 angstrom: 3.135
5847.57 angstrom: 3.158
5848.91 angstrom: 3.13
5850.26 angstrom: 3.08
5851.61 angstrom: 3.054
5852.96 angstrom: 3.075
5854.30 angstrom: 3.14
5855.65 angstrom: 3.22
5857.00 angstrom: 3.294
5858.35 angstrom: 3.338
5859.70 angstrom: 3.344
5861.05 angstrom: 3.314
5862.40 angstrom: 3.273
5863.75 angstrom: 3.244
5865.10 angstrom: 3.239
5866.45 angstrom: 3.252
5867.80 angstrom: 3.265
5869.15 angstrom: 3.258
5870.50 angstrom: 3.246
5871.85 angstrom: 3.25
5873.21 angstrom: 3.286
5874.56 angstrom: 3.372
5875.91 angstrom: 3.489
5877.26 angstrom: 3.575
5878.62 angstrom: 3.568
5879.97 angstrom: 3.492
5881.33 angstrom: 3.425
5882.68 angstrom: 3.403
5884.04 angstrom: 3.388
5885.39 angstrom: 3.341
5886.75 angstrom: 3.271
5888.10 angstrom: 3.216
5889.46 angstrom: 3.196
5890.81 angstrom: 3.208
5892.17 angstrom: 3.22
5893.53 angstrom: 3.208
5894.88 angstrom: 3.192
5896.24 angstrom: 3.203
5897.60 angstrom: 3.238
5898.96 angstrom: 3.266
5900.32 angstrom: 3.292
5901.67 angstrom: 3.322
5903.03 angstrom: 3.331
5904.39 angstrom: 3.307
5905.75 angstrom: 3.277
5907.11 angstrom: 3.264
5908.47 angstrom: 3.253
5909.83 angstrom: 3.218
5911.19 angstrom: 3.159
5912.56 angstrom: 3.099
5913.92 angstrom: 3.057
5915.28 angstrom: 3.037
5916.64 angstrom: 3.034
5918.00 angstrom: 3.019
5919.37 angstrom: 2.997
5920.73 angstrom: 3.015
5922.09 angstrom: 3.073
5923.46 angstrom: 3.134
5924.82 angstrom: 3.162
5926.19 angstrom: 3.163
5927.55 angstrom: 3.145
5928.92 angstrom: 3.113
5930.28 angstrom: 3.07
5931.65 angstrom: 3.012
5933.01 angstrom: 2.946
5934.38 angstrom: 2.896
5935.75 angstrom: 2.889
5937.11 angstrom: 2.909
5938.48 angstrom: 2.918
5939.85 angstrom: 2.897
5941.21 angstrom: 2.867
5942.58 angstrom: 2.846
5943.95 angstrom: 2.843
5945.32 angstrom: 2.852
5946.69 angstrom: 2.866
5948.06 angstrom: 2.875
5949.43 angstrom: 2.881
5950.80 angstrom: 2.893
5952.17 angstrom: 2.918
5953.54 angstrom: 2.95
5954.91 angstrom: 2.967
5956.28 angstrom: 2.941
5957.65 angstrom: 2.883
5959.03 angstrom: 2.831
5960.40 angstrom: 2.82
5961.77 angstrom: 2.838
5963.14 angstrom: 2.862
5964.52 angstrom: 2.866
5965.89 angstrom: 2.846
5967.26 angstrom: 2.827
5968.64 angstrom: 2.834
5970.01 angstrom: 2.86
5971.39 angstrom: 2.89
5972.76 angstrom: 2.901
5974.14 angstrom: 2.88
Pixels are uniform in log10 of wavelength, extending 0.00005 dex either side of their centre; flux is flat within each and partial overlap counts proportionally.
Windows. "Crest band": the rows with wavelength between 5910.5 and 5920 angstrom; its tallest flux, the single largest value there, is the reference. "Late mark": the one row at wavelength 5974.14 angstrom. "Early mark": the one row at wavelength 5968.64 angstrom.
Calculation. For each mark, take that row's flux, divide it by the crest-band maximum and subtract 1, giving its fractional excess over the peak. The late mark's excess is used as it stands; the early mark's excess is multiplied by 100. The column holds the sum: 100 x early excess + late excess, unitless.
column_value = -10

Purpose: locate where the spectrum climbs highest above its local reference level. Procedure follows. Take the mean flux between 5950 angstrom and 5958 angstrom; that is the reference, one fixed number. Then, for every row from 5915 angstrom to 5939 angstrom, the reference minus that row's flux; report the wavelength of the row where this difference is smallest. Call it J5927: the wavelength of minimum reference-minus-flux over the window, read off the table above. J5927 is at 5926.19 angstrom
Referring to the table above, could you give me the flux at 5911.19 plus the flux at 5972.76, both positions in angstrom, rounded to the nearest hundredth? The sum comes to 6.06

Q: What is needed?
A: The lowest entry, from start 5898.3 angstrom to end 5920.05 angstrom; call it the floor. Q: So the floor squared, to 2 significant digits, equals 9.0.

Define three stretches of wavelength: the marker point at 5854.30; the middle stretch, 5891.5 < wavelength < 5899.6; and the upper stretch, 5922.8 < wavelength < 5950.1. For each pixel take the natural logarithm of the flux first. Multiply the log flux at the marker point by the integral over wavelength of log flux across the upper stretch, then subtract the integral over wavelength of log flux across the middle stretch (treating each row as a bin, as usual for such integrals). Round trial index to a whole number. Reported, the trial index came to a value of 24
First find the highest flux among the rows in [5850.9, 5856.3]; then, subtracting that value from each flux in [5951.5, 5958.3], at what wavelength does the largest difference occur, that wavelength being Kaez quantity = 5954.91 angstrom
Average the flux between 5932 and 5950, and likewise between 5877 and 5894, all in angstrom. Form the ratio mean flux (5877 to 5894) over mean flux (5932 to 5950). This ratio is 1.16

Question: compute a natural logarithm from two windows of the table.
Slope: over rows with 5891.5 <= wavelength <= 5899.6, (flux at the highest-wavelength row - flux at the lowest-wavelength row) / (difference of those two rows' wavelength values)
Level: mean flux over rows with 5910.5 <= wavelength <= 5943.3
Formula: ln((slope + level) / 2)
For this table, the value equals 0.414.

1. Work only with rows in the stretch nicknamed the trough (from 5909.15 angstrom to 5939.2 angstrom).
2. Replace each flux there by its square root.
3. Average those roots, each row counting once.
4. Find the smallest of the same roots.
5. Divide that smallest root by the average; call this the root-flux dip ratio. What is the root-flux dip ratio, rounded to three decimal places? 0.974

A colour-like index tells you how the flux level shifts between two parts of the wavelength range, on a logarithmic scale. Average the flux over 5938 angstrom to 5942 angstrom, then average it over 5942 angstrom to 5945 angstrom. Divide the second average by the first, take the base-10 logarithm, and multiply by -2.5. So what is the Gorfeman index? 0.02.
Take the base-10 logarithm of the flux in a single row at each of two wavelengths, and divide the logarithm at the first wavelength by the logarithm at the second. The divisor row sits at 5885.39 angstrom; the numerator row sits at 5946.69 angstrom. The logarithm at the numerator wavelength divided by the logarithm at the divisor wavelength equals 0.87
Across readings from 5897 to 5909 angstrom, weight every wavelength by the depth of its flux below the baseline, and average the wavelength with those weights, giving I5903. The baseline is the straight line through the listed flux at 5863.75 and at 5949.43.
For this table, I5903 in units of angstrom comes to 5903.3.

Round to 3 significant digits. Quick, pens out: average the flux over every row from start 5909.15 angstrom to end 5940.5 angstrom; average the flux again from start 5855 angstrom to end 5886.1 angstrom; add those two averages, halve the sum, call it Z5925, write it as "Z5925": 3.19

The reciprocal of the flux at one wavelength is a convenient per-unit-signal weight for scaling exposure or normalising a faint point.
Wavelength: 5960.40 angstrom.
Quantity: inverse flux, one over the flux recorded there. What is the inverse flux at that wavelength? 0.355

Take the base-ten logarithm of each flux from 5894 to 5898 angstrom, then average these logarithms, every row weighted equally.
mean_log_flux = 0.507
